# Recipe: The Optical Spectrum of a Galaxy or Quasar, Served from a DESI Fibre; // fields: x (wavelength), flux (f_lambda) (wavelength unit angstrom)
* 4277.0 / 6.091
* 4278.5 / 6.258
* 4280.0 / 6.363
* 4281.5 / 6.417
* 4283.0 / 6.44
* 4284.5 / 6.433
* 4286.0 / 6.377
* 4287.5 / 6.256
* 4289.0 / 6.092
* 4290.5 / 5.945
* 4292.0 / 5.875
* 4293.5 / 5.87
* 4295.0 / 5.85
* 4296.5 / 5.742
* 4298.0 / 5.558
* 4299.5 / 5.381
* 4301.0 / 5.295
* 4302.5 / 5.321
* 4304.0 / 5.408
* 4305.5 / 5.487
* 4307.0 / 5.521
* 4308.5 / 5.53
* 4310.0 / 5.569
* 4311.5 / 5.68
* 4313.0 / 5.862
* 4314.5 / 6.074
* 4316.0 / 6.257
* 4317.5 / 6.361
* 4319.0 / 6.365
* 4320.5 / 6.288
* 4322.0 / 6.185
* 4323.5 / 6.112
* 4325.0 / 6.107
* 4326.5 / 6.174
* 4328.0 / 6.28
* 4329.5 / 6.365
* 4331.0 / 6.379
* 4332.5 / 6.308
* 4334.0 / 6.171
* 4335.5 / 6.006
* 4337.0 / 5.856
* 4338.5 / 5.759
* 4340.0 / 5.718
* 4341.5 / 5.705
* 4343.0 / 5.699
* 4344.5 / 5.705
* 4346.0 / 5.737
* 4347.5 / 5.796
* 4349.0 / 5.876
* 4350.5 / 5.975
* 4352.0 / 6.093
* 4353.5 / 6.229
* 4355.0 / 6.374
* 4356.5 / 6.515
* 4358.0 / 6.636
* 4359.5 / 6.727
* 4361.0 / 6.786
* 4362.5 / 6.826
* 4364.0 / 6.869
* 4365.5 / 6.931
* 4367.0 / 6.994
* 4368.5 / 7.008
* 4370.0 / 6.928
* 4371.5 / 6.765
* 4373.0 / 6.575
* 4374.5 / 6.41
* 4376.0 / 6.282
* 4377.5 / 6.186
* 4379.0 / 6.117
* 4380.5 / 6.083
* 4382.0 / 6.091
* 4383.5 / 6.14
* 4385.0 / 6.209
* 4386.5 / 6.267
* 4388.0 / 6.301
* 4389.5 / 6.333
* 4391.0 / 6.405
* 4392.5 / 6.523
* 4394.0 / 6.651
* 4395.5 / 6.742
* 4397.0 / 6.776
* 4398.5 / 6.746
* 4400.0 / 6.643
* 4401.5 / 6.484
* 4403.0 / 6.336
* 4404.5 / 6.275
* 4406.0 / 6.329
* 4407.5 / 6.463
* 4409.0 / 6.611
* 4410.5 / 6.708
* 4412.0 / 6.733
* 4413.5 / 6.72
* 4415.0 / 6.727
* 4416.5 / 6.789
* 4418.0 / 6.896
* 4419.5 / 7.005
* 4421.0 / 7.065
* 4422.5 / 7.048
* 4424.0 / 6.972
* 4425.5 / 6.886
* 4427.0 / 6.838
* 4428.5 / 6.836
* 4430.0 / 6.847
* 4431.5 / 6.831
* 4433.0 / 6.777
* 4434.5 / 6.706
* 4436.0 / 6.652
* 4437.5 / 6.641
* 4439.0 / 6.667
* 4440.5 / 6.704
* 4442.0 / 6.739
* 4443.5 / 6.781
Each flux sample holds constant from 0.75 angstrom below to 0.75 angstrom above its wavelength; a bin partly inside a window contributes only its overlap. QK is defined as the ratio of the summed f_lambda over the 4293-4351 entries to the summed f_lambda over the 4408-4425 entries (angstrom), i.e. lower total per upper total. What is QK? 3.0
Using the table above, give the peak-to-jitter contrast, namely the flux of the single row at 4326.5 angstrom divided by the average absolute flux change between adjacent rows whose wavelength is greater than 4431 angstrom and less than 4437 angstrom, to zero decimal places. 103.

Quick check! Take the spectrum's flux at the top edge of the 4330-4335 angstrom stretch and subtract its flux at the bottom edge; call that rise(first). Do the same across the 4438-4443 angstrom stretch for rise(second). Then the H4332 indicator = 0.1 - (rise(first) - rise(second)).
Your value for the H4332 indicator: 0.38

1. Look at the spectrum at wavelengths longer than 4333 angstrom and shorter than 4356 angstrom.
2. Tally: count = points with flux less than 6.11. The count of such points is 12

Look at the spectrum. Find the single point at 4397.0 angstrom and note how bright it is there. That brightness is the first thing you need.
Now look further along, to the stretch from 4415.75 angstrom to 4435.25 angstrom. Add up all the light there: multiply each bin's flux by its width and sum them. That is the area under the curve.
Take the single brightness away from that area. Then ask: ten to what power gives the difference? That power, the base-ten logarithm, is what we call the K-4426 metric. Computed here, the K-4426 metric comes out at 2.105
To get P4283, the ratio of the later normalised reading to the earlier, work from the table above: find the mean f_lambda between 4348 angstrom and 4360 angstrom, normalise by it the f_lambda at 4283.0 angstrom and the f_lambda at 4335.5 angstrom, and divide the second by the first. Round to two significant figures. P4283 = 0.93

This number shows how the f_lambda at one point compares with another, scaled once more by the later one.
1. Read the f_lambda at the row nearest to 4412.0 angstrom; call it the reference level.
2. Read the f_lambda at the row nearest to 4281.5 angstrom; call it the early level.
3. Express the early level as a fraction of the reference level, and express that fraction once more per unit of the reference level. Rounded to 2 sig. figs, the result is 0.14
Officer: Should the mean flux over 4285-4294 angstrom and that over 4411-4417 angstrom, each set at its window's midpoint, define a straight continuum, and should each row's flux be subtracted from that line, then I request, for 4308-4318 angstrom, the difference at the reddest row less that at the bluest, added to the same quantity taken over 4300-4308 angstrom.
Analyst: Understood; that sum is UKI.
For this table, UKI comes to -1.0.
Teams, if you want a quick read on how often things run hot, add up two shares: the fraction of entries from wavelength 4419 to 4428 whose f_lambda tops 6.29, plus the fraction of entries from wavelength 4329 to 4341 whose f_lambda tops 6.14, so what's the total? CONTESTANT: 1.50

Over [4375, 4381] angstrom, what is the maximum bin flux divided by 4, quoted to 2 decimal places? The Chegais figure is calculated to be 1.57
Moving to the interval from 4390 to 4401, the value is 1.69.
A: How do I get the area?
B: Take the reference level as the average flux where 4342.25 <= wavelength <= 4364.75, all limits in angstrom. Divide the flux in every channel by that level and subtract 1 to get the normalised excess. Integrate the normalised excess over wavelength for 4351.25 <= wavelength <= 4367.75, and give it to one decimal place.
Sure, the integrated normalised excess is 1.0 angstrom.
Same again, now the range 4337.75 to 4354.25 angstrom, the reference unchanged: -1.1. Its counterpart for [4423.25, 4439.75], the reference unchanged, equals 1.4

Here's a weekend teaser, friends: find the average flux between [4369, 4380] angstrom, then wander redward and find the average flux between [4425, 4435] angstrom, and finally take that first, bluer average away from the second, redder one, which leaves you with 0.35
